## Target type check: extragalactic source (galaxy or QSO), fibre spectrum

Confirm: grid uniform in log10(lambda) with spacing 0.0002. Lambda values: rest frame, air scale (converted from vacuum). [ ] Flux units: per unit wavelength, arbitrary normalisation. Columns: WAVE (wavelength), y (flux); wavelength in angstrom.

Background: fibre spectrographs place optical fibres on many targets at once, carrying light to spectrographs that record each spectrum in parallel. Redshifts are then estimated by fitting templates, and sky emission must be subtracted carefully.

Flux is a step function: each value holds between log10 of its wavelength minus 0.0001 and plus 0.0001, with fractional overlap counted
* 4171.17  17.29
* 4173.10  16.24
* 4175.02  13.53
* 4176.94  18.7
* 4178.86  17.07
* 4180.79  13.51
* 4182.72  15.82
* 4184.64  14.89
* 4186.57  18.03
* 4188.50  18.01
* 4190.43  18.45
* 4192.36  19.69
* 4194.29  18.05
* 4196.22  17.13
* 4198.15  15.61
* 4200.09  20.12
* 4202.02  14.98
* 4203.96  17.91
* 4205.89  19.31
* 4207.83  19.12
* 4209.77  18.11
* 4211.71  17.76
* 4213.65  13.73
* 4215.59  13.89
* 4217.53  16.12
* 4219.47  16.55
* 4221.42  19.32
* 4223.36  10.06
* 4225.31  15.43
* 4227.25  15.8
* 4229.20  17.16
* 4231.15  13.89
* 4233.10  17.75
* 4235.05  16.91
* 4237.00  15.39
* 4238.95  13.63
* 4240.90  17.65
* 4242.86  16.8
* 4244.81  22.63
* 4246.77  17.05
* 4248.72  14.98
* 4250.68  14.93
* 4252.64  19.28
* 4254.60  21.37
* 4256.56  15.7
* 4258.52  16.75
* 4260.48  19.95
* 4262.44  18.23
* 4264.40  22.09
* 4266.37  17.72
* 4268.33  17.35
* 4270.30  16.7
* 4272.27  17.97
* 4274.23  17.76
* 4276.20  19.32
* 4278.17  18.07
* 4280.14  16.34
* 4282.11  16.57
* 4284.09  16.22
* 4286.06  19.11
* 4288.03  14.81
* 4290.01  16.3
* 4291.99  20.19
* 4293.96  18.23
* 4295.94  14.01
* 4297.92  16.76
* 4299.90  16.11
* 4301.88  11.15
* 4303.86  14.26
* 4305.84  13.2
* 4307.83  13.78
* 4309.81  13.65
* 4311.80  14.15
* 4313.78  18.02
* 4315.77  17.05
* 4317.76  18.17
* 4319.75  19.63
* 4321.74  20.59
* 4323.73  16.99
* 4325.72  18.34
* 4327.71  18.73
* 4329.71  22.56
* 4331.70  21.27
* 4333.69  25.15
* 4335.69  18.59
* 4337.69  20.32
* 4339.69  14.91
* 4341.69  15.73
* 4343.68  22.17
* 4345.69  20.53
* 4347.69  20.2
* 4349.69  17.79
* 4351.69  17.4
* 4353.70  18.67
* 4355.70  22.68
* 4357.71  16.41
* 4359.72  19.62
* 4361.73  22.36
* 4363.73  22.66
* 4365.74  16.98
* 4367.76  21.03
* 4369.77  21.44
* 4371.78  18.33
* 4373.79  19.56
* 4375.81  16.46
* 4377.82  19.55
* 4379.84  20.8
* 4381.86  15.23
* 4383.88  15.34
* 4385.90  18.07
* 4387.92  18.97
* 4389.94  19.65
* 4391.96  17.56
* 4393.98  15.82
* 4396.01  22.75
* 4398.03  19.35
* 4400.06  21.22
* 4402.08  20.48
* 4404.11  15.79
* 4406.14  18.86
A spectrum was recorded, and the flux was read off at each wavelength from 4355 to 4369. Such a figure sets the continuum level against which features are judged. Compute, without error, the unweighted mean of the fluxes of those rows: 20.2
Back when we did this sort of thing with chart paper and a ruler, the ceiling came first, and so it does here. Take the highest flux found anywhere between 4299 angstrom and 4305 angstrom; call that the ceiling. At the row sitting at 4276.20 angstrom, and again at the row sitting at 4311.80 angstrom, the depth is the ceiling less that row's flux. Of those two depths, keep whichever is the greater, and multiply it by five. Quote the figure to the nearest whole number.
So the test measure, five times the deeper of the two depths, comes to 10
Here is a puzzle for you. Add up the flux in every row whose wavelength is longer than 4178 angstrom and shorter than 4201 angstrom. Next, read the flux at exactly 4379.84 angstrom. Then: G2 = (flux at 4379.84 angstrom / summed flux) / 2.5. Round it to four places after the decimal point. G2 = 0.0403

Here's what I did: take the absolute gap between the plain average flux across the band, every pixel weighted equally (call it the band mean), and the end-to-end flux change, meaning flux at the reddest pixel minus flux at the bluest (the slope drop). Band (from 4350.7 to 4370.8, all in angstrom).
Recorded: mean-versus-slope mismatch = 15.9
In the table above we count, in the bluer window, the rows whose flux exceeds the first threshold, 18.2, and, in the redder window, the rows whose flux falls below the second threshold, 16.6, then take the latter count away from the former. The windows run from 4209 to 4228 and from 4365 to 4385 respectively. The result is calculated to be -2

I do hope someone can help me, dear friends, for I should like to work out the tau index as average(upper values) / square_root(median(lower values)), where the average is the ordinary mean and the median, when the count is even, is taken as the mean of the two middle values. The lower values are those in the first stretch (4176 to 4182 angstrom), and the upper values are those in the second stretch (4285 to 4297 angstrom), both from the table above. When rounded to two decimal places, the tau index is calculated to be 4.14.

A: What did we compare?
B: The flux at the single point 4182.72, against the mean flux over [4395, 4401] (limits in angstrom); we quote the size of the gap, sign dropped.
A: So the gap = 5.3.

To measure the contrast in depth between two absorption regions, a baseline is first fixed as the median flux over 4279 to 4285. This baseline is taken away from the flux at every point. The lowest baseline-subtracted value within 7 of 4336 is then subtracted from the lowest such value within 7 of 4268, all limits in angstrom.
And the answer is 1.8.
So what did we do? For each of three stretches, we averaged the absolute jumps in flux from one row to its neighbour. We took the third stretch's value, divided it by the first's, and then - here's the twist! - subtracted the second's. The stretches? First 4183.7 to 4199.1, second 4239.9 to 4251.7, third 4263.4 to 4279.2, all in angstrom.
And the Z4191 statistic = -1.8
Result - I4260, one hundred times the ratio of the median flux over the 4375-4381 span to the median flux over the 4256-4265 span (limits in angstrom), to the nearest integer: 107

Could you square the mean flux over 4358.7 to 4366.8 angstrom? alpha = 416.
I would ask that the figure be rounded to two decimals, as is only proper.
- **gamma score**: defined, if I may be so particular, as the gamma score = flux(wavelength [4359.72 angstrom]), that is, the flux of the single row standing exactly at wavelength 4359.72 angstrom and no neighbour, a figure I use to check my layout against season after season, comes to 19.62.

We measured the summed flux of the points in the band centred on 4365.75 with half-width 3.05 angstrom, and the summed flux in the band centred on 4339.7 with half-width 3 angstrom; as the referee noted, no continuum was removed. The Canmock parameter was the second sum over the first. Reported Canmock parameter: 0.84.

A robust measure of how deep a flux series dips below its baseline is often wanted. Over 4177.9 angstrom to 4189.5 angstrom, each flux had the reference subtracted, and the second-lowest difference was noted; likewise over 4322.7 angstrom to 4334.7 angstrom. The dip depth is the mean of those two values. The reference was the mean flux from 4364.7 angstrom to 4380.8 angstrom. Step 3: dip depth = -2.7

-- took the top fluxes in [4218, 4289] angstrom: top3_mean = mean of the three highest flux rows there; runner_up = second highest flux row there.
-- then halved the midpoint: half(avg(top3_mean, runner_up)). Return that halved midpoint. 11.0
